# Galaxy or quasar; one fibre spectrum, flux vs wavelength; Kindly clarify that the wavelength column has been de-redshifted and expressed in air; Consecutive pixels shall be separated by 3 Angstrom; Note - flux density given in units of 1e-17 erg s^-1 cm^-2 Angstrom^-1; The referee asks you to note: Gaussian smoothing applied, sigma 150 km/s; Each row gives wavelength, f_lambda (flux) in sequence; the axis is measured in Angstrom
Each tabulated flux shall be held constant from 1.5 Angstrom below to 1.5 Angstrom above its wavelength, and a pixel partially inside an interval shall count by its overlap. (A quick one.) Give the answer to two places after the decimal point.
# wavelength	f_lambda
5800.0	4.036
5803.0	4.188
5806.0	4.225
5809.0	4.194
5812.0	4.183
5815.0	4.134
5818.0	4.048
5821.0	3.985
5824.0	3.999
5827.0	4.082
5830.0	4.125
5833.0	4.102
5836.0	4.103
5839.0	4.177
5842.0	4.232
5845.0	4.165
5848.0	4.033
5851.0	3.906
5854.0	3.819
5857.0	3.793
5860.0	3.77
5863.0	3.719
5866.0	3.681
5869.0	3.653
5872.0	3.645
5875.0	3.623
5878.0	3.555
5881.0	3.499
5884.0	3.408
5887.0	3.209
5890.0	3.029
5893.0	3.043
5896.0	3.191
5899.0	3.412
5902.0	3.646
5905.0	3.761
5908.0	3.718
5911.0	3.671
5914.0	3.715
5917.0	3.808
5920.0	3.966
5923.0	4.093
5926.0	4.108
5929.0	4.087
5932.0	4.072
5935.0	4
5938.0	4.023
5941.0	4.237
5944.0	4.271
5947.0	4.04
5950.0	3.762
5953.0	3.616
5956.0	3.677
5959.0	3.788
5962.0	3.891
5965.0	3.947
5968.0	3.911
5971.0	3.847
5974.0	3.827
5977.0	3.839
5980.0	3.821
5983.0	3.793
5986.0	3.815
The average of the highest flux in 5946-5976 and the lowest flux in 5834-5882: 3.77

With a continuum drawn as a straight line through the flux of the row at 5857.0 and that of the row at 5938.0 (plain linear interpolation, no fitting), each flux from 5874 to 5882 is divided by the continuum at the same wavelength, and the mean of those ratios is 0.92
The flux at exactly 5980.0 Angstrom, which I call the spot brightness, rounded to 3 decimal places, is 3.821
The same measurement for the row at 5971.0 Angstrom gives 3.847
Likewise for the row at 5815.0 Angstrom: 4.134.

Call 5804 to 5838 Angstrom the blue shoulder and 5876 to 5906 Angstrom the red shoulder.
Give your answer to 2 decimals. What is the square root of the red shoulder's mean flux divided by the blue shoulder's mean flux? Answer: 0.91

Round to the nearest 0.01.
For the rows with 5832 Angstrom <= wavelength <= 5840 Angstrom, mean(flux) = 4.13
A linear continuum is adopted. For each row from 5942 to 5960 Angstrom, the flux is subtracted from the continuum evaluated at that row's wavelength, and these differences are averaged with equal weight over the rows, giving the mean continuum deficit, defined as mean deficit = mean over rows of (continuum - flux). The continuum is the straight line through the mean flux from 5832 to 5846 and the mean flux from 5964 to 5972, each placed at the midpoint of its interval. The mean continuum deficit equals 0.1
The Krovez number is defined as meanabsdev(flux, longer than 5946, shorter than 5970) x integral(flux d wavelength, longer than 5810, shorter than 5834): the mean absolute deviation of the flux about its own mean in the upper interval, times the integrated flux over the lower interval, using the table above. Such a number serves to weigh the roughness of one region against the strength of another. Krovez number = 12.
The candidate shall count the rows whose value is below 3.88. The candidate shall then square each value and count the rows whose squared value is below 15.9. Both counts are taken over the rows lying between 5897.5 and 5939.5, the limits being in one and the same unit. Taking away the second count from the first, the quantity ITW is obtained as -1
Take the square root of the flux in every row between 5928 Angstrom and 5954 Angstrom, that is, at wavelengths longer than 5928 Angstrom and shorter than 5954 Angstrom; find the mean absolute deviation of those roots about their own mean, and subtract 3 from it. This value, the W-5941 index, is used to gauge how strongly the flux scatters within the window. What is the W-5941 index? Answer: -2.96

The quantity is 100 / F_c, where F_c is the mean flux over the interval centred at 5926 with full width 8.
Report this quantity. 24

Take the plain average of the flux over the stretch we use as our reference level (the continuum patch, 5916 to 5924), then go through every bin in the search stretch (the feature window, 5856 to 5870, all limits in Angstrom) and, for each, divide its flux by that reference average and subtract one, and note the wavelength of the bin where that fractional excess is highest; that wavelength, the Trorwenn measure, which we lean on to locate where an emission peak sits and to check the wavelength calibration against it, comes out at 5857.0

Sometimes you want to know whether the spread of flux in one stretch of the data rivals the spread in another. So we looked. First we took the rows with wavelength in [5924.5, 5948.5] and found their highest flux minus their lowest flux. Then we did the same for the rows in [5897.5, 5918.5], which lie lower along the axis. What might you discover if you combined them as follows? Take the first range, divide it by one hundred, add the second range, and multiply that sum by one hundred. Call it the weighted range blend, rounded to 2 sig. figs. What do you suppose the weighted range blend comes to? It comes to 40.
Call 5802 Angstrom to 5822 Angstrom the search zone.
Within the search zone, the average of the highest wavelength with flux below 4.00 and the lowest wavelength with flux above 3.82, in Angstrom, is 5812.0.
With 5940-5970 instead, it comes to 5954.5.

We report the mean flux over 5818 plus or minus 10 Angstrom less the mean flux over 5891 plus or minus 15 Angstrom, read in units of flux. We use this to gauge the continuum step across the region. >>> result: 0.7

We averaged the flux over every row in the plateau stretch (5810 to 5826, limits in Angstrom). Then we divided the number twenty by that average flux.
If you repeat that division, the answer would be 4.91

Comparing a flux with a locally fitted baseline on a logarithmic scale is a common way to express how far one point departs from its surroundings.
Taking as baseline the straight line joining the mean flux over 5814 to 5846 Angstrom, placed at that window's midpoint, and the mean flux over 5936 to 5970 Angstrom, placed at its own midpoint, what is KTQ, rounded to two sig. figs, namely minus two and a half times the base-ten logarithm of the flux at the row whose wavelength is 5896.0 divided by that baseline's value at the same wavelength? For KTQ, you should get 0.25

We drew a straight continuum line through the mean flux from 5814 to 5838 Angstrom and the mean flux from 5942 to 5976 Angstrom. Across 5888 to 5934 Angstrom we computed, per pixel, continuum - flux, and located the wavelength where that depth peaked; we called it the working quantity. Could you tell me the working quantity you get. 5890.0 Angstrom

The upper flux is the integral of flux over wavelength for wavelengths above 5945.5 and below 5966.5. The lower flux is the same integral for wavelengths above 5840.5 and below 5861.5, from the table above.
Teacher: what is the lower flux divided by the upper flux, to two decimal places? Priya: 1.04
